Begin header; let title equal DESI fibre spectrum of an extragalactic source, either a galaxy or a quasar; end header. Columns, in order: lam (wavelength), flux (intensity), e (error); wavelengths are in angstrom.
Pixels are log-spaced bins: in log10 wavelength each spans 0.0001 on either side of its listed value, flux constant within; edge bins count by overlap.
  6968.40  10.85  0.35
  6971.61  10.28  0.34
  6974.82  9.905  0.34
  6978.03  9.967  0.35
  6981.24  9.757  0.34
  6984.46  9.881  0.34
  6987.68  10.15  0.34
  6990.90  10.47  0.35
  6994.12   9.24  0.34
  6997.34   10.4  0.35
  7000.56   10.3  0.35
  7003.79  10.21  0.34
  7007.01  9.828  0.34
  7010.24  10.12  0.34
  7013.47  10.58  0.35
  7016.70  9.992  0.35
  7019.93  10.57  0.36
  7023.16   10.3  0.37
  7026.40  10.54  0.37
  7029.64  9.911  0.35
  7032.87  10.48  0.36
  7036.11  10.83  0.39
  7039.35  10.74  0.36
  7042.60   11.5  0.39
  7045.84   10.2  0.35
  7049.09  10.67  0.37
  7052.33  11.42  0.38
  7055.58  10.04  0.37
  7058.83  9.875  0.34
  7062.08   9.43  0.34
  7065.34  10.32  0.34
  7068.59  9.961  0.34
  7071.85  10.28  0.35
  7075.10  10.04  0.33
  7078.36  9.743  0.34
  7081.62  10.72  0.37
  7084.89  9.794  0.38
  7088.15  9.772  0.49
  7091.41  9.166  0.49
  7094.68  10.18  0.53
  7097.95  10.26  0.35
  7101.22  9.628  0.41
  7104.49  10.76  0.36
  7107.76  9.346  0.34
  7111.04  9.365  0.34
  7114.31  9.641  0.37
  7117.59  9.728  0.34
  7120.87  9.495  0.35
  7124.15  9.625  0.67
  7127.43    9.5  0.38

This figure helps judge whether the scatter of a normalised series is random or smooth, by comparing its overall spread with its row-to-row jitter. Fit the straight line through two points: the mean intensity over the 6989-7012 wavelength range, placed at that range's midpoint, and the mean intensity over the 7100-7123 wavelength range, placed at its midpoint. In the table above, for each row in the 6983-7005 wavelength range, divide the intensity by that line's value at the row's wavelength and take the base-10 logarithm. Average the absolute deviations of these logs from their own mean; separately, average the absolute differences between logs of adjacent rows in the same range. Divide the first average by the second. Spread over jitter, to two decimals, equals 0.60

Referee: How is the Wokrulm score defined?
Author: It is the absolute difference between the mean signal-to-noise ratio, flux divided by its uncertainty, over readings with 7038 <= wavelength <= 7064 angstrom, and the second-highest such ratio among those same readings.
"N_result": 0.9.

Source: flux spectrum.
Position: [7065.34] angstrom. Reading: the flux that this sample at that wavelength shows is 10.32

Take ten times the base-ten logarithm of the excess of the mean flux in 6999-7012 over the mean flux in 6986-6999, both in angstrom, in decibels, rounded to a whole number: -13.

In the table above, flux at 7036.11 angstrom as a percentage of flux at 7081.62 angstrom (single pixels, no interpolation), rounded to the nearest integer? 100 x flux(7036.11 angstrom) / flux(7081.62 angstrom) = 101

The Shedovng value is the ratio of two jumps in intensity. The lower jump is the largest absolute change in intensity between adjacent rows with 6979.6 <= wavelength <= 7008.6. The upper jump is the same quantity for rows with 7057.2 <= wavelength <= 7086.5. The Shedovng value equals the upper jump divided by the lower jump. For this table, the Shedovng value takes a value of 0.79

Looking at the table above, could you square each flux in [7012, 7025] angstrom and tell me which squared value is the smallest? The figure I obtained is 100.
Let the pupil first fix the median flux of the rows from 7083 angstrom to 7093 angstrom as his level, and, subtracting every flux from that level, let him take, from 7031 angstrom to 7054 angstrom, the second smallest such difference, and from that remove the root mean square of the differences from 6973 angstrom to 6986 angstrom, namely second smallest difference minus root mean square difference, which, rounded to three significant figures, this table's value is -1.78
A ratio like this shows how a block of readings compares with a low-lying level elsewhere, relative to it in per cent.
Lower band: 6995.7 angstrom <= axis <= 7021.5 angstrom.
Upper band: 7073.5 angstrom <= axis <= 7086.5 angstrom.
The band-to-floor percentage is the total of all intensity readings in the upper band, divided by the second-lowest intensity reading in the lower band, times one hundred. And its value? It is 403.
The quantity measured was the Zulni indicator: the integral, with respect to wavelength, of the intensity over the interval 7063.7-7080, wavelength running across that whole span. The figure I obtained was 164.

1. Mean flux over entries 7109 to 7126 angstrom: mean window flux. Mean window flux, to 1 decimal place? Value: 9.6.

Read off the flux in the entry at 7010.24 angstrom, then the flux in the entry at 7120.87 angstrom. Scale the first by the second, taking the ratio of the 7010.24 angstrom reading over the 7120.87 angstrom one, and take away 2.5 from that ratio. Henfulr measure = -1.43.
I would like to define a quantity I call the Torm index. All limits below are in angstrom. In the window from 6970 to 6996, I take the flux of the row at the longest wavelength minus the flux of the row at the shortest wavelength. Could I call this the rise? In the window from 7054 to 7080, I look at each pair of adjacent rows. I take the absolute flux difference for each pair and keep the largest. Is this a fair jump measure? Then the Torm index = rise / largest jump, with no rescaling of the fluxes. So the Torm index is -1.17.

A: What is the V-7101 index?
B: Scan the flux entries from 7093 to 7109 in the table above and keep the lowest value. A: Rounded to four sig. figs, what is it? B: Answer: 9.346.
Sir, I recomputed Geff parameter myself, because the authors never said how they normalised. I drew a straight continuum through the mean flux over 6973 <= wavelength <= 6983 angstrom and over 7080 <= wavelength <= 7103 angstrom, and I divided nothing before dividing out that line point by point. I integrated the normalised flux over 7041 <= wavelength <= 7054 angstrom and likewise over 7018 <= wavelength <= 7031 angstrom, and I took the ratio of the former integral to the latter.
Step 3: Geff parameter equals 1.06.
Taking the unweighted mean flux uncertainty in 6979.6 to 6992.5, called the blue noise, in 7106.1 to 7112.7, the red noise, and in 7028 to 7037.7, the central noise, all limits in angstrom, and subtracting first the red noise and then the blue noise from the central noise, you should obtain -0.32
